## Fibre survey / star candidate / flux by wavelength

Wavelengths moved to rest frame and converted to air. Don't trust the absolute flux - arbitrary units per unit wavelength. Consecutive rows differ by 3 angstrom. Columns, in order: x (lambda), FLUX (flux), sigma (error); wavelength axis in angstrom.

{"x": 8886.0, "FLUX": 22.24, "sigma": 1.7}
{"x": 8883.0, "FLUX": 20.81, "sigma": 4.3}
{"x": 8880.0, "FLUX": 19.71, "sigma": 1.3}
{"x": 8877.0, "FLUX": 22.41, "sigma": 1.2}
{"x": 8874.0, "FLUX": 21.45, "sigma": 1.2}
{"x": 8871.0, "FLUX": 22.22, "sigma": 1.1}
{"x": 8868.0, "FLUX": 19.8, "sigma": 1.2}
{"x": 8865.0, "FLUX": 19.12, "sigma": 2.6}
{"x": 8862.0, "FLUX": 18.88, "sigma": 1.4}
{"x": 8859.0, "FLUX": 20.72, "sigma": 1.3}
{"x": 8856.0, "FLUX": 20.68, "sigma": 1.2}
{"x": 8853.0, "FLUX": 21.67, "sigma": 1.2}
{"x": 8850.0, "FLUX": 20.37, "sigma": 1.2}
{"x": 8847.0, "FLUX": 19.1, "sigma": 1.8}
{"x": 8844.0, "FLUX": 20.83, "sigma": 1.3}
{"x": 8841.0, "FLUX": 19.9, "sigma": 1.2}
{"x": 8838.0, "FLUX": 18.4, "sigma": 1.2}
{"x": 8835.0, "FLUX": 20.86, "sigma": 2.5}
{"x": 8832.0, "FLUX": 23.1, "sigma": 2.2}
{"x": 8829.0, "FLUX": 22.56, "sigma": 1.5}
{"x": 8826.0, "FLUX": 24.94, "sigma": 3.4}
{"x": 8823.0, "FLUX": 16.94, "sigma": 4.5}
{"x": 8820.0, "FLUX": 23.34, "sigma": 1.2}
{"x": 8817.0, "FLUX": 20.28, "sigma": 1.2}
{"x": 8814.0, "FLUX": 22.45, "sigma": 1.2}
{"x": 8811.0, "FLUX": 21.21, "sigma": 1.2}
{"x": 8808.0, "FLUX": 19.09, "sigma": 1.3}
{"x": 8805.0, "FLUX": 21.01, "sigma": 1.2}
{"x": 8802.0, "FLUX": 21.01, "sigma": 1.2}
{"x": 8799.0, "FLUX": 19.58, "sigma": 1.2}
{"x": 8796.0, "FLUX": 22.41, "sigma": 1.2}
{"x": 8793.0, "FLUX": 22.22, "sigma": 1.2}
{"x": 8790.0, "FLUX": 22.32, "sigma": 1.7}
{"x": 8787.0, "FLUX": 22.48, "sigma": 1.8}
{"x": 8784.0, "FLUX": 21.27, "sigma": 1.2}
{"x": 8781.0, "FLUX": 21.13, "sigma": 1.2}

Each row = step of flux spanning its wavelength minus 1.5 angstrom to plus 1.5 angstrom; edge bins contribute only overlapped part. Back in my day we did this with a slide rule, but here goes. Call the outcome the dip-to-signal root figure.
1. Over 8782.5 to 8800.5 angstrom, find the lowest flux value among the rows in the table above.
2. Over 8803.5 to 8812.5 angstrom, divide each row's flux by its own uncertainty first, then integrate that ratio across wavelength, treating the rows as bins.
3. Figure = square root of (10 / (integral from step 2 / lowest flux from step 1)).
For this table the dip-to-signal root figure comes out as 1.14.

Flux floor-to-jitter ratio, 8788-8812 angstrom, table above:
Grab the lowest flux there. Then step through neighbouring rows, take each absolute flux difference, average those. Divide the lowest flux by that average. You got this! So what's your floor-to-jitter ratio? 16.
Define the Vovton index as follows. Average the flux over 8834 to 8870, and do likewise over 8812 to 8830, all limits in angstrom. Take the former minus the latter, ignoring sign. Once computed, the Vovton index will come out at 1.7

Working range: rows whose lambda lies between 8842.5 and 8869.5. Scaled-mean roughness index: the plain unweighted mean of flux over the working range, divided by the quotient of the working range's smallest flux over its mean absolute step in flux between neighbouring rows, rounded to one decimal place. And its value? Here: 1.1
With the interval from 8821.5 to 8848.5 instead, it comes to 3.0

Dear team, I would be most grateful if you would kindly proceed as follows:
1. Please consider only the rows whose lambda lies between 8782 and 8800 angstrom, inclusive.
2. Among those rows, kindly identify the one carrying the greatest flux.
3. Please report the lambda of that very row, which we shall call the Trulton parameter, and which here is 8787.0 angstrom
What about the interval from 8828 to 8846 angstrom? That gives 8832.0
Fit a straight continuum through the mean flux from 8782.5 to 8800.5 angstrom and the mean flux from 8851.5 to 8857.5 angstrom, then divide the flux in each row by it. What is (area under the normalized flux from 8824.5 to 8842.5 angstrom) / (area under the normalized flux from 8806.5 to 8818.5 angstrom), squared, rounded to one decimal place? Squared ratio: 2.5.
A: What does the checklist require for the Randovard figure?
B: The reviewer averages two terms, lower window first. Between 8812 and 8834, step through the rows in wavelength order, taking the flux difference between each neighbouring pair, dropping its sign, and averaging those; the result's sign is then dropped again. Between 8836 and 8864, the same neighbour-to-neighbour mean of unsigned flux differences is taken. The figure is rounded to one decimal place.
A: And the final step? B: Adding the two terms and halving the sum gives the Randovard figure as 2.5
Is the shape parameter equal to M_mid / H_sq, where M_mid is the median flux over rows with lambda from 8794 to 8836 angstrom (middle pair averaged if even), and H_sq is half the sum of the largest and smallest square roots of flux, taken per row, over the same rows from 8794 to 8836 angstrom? 4.63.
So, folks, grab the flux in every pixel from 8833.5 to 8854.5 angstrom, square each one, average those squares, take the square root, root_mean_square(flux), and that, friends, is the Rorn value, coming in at 20.2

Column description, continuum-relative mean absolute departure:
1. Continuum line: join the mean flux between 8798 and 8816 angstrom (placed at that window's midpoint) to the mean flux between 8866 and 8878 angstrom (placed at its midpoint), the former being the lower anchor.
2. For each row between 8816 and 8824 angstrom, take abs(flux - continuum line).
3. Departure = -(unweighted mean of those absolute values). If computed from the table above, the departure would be -2.3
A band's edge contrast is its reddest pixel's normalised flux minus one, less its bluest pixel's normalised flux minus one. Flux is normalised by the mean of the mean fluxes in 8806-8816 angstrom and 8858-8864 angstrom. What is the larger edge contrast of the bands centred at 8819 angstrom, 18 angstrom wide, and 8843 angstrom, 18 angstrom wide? 0.18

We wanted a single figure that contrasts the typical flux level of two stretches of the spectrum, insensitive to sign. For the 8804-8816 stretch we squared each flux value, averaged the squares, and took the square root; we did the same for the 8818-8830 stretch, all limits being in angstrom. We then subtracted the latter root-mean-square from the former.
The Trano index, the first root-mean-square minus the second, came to -1.2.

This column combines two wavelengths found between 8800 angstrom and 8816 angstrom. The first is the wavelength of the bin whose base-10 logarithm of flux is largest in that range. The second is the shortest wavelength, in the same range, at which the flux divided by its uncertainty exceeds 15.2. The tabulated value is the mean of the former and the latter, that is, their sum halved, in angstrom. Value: 8808.0 angstrom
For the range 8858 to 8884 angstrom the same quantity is 8868.0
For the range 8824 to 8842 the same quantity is 8832.0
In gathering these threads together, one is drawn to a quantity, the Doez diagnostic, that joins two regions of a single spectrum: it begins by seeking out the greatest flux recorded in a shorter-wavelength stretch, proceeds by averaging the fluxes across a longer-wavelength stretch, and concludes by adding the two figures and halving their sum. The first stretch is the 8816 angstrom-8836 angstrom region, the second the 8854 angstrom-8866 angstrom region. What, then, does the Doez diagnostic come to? 22.4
